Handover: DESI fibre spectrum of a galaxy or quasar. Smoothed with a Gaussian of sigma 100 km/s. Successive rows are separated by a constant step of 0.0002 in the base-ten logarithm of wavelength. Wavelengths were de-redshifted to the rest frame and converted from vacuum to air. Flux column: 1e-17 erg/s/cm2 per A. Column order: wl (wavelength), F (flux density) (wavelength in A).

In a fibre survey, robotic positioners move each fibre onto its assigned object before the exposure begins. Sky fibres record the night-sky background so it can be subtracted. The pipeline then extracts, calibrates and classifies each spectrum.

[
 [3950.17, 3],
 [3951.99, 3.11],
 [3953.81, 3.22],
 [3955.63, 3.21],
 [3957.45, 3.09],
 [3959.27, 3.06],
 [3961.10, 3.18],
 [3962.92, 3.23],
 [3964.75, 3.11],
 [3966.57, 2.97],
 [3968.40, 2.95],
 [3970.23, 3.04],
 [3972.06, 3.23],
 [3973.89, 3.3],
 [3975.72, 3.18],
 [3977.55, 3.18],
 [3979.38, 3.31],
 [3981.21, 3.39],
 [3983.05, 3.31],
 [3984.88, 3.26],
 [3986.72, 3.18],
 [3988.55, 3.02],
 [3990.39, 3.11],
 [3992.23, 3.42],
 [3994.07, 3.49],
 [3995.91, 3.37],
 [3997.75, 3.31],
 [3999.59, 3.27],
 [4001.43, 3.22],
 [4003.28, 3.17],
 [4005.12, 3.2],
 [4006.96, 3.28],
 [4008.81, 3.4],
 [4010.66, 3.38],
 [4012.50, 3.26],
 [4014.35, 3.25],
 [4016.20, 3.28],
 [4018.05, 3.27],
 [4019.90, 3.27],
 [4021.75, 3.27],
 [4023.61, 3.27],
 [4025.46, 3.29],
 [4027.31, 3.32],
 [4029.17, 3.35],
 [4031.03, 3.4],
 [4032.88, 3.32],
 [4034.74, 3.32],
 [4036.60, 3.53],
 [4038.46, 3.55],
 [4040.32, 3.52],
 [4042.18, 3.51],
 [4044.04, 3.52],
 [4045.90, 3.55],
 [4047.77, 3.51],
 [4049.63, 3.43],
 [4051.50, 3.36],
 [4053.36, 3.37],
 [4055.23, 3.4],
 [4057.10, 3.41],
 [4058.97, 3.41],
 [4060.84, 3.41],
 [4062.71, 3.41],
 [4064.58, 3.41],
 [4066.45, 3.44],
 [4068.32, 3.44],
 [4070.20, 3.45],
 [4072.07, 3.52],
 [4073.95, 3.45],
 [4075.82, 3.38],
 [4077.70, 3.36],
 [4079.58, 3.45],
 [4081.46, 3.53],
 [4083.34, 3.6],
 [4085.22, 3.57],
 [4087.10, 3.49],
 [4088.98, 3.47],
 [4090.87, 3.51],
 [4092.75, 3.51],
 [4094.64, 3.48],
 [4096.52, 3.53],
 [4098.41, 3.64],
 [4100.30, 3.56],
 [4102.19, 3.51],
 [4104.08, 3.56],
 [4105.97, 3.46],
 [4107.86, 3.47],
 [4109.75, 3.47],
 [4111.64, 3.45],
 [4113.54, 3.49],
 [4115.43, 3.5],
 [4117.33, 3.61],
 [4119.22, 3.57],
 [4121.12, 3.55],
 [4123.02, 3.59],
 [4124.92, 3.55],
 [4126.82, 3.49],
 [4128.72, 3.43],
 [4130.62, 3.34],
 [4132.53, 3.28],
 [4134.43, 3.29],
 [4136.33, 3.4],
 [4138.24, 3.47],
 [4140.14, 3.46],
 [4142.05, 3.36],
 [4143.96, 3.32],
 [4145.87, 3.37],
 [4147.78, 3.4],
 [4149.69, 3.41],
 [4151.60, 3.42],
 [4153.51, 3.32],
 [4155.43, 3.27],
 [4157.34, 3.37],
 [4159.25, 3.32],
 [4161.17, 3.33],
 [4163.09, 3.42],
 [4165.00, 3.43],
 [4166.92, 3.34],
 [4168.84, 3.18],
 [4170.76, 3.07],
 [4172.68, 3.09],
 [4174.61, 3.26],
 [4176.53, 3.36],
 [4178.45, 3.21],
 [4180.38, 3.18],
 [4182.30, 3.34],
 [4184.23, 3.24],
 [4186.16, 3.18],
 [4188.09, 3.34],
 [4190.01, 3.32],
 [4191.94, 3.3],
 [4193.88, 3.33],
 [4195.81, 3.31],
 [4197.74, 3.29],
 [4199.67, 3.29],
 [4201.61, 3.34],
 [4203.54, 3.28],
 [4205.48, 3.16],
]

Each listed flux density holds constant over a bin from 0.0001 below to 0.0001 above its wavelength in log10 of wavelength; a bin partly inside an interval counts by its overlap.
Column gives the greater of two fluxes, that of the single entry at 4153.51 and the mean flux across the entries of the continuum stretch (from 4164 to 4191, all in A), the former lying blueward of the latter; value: 3.320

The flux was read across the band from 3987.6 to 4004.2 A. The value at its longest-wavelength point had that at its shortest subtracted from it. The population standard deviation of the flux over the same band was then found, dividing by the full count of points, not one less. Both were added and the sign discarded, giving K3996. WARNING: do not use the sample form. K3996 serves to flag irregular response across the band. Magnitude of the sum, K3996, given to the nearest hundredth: 0.29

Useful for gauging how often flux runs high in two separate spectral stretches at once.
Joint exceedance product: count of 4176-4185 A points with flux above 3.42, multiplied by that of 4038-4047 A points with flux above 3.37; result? 0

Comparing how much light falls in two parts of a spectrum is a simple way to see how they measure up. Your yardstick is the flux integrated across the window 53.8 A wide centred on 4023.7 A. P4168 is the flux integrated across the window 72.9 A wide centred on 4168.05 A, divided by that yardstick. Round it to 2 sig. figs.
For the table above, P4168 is 1.3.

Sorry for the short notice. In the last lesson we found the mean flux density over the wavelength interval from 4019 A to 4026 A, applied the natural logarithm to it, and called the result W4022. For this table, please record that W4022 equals 1.19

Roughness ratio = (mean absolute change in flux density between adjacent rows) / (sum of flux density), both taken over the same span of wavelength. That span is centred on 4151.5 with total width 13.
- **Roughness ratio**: 0.002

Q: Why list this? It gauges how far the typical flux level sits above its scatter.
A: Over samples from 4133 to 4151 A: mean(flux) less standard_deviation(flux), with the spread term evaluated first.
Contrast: 3.33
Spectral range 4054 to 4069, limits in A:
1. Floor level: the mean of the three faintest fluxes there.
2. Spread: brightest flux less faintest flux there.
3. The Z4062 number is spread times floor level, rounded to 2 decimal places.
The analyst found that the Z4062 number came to 0.14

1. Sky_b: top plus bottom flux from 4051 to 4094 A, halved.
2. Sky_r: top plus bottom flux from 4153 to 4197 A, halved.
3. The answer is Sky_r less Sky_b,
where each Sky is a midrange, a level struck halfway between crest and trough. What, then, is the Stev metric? -0.2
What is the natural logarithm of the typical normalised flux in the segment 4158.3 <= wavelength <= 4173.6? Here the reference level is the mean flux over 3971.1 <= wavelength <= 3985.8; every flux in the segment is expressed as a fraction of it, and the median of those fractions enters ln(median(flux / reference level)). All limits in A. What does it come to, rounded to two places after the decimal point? 0.02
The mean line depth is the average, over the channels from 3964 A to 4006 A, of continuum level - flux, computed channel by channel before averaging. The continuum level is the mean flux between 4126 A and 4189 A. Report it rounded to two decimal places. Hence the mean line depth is 0.11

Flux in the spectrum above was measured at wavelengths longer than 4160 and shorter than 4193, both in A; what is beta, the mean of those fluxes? 3.27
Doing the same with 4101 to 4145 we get 3.46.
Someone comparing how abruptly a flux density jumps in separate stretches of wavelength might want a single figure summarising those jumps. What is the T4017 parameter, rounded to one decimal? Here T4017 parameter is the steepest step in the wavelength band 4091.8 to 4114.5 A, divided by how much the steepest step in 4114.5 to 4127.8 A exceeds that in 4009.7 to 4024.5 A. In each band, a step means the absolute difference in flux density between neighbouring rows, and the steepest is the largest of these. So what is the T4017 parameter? -11.0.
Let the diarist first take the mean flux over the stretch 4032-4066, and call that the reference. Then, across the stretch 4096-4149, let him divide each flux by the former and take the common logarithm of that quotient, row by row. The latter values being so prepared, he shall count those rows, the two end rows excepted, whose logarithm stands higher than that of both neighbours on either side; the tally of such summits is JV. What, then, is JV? 5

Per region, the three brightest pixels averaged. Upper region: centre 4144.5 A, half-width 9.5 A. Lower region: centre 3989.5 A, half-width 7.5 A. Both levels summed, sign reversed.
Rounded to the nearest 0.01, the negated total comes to -6.88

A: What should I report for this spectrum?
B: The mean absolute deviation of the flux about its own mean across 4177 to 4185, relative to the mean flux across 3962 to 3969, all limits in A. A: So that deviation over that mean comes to 0.016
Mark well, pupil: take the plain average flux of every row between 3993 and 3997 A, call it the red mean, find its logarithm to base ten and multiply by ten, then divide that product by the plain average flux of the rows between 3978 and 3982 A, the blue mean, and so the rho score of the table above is 1.60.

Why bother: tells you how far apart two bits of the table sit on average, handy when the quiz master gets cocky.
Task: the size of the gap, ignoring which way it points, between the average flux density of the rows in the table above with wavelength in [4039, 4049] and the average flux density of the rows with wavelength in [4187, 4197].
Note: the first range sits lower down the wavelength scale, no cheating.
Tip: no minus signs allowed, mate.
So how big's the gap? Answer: 0.20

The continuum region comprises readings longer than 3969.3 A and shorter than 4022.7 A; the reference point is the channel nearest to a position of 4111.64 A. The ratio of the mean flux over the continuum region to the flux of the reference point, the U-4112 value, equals 0.95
